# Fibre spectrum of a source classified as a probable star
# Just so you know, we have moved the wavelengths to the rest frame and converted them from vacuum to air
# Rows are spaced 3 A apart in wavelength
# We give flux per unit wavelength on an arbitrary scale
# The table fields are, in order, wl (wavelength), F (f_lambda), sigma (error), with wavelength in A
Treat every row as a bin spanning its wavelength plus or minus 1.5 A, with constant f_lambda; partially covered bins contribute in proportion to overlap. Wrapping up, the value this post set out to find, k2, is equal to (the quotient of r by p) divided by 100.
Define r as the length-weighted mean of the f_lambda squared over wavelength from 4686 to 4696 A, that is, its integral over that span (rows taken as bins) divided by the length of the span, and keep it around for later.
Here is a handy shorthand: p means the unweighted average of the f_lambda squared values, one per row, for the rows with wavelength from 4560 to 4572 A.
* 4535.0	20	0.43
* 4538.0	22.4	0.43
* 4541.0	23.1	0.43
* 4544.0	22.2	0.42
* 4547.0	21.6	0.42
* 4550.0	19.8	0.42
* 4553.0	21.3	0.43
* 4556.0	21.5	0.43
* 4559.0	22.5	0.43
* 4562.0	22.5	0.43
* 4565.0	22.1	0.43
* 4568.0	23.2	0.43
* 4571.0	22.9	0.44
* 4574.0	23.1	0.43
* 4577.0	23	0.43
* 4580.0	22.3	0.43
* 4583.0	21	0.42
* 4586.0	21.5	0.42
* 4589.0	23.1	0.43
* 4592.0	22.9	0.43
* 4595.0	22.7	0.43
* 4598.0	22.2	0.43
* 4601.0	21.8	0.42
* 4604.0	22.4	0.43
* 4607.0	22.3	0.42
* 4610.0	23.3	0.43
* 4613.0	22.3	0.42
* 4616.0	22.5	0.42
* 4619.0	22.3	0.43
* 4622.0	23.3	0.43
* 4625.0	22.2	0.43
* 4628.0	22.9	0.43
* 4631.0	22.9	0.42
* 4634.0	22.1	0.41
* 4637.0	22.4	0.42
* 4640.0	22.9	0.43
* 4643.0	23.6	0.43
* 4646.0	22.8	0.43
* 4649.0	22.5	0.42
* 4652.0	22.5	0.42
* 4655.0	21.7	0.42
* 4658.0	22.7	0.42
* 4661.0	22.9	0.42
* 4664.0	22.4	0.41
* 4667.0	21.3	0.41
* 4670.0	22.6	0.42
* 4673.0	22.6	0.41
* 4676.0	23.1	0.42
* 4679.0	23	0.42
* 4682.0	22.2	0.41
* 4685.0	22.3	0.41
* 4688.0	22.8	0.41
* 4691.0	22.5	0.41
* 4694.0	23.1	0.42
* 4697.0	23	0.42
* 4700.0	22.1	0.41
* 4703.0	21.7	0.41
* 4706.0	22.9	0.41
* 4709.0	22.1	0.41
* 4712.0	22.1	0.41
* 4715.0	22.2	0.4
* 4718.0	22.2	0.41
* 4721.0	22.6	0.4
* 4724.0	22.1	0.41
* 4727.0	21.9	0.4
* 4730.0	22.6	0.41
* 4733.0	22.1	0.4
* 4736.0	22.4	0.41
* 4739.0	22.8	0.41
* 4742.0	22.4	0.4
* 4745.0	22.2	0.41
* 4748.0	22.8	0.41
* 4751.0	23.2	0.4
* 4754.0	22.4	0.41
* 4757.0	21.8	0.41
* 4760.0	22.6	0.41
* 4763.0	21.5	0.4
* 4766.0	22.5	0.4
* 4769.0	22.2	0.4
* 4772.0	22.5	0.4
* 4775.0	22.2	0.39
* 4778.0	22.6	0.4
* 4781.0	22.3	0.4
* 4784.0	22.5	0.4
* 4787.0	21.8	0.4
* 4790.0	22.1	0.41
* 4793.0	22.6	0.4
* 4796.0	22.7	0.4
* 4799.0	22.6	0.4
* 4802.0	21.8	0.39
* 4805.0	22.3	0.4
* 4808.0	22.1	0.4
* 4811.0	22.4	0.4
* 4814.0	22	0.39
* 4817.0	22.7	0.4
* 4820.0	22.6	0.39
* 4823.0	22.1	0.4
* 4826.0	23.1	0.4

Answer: 0.0101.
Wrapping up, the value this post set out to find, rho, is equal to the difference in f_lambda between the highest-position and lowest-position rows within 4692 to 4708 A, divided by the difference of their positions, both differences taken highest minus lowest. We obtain -0.02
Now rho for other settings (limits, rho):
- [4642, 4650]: -0.18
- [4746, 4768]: -0.02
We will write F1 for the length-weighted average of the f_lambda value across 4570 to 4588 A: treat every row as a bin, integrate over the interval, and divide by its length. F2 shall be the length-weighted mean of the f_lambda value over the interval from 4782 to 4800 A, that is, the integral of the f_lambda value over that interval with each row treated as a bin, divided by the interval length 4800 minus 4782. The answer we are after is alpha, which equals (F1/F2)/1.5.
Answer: 0.665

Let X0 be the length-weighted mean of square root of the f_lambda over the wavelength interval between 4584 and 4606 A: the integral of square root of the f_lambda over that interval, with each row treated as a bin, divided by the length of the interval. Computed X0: 4.726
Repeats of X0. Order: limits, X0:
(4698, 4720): 4.713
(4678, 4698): 4.763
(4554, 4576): 4.746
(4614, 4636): 4.753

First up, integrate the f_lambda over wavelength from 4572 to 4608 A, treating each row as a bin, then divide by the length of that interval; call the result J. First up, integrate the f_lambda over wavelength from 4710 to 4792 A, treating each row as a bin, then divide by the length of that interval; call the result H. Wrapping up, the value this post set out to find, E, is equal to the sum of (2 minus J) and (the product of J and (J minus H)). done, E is -19.3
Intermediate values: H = 22.3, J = 22.4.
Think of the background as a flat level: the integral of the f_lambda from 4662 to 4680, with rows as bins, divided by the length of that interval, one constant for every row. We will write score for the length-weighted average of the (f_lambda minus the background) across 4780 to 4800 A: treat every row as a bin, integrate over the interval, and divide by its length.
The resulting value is -0.13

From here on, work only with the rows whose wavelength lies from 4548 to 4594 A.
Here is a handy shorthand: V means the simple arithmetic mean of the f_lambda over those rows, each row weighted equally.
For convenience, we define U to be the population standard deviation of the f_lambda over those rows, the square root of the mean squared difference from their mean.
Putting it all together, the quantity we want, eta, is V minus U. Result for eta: 21.2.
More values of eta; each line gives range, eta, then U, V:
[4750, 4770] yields 21.8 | 0.51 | 22.3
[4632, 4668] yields 21.9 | 0.57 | 22.5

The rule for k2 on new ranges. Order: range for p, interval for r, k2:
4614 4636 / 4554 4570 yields 0.0098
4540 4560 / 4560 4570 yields 0.0108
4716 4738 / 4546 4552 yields 0.0086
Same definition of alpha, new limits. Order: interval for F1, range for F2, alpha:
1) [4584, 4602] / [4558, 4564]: 0.663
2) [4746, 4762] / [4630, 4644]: 0.660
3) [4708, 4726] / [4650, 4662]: 0.660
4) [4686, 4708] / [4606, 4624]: 0.664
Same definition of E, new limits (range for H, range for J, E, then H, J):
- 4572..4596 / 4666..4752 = -20.6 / 22.5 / 22.4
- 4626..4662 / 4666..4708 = -23.3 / 22.6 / 22.5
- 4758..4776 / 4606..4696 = -12.4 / 22.2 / 22.6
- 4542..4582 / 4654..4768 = -14.7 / 22.2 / 22.4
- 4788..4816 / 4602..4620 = -15.7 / 22.3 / 22.5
